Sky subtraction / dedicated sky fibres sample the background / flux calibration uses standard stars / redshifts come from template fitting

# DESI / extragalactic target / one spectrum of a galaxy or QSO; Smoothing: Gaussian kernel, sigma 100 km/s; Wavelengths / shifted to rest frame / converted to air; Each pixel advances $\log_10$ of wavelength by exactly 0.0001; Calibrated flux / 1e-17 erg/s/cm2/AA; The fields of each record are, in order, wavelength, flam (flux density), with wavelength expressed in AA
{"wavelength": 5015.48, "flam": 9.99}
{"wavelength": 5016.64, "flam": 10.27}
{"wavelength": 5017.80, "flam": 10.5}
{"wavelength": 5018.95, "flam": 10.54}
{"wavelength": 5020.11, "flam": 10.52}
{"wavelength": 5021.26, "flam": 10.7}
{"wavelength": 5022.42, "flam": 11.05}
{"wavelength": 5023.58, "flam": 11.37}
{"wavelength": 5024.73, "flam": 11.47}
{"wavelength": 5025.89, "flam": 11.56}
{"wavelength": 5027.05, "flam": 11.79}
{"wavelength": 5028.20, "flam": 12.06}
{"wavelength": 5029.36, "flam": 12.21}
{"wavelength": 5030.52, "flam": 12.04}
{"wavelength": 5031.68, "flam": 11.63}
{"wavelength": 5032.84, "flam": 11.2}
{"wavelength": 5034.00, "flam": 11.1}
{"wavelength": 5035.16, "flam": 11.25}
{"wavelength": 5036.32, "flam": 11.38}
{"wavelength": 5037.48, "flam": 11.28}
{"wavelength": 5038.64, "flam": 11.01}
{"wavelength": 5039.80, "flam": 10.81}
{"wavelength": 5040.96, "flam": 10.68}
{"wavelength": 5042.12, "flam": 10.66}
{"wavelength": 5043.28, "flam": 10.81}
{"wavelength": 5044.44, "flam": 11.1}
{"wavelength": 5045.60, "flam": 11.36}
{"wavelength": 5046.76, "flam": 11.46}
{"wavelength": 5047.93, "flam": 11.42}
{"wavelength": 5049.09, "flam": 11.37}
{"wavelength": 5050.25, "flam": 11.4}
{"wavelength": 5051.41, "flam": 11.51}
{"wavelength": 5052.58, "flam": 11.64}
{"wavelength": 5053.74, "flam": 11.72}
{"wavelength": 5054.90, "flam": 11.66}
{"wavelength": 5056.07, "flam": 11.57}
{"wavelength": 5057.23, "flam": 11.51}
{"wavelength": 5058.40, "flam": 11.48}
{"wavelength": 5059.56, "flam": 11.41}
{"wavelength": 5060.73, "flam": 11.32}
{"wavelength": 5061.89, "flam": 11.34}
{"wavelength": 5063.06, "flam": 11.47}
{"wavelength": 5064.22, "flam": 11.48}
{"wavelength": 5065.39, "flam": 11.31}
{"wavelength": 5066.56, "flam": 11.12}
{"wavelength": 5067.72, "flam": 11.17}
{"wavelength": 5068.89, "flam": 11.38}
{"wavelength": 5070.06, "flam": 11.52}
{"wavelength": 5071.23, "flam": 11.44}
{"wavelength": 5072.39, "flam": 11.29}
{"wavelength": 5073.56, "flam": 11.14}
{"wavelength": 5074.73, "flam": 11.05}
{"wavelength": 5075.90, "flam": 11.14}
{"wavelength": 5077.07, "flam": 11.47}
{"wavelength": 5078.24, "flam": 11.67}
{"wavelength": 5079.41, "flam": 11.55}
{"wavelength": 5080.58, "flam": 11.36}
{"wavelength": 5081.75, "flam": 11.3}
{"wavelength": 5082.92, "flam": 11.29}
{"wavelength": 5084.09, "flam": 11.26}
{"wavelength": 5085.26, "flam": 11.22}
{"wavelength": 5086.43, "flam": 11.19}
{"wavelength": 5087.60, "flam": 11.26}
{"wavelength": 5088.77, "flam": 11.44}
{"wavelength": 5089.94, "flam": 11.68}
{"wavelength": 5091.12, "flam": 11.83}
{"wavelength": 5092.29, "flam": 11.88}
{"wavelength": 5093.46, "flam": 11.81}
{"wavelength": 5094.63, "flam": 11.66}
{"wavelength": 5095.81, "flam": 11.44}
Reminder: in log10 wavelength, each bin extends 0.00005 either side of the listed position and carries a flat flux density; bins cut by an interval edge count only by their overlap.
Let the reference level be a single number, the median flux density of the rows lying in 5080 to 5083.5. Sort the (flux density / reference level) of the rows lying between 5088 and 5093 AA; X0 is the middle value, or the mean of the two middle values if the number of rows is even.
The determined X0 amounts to 1.04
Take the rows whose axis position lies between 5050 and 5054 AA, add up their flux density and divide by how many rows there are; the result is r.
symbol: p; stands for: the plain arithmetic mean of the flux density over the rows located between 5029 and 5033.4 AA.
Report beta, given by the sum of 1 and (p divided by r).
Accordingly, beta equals 2.02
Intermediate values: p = 11.8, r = 11.6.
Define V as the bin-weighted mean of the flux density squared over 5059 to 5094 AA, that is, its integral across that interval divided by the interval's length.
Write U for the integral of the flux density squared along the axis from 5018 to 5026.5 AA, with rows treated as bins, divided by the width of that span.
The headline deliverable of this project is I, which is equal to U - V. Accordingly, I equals -8.4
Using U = 121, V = 130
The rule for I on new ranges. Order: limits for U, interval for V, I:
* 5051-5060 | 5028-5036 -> -1.1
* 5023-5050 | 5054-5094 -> -1.3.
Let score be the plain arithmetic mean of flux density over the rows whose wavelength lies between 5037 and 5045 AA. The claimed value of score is 10.9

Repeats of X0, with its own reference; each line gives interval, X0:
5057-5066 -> 1.01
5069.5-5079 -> 1.01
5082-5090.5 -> 1.00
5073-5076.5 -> 0.99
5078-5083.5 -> 1.01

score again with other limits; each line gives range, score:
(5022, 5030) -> 11.6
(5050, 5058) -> 11.6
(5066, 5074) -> 11.3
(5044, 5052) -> 11.4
